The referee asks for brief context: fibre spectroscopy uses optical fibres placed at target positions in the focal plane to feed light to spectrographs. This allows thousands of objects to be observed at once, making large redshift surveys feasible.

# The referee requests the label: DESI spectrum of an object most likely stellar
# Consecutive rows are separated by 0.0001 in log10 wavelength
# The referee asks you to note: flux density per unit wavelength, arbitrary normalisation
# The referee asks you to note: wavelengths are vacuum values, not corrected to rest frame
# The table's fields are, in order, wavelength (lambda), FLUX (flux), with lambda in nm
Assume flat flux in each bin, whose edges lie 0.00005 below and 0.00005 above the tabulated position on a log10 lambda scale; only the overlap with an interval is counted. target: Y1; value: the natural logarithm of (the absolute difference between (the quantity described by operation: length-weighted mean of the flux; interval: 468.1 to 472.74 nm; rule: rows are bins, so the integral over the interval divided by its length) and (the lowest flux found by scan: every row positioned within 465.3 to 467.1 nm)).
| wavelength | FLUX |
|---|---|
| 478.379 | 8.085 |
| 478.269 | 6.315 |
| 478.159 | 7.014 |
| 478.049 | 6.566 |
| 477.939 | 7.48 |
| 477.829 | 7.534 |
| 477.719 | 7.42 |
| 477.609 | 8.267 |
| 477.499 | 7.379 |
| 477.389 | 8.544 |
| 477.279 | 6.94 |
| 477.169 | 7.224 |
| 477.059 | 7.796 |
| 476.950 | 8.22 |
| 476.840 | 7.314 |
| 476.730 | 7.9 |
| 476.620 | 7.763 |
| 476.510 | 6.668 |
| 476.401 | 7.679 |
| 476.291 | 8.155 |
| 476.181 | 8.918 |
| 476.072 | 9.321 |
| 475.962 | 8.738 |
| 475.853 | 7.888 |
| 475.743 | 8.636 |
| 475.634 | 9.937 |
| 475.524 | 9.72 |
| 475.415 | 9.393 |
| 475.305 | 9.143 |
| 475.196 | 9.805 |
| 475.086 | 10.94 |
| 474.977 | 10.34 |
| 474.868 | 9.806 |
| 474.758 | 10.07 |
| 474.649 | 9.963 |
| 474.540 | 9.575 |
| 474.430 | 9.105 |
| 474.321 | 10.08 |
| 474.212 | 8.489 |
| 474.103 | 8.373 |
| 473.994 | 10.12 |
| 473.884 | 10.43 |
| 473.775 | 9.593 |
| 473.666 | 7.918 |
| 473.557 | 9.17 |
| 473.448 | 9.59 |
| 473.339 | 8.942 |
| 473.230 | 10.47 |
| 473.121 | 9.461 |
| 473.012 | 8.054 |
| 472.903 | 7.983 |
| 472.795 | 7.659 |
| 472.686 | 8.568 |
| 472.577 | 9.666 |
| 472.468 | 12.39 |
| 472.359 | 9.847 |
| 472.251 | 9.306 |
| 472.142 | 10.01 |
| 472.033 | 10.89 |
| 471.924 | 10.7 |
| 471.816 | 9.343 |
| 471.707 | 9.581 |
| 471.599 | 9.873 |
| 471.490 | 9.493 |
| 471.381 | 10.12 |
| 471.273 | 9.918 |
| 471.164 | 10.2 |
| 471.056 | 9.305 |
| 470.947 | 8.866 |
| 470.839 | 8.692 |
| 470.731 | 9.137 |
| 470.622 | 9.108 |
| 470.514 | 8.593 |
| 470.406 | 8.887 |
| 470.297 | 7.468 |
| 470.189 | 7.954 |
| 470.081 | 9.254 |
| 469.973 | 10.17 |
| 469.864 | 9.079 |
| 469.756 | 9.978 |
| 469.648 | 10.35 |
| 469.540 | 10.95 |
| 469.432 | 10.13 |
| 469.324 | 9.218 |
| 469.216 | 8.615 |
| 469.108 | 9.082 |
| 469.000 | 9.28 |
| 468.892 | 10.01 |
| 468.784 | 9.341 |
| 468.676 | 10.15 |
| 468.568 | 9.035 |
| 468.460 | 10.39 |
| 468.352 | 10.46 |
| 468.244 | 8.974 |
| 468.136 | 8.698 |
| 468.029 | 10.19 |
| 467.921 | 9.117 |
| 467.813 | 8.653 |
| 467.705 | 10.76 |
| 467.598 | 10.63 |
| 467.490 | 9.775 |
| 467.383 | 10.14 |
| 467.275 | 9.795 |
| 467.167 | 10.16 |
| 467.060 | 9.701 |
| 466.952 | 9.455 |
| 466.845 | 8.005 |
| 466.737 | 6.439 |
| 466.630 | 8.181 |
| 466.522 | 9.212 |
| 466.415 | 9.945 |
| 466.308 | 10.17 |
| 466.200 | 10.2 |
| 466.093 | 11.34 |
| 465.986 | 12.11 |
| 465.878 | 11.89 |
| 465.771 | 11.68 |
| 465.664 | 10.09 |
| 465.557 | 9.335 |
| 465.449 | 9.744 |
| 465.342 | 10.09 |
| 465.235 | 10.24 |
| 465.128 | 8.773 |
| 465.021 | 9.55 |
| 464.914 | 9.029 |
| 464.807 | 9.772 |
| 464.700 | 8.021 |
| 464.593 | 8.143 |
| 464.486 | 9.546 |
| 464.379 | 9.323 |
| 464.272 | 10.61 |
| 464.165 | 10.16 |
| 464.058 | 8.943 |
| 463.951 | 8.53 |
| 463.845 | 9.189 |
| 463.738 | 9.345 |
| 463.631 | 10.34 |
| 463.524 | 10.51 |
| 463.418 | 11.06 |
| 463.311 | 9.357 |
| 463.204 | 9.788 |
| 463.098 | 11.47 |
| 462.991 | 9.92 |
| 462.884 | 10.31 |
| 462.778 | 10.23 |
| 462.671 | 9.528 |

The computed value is 1.1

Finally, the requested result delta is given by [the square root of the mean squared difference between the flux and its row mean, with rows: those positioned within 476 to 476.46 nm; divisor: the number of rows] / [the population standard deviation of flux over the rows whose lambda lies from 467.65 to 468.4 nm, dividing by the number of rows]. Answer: 0.8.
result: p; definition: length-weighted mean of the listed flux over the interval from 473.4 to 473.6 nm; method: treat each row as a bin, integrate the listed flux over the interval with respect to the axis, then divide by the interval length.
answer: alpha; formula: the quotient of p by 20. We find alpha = 0.469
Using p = 9.4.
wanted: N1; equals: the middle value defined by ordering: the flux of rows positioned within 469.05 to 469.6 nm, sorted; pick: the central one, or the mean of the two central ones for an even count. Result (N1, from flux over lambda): 9.2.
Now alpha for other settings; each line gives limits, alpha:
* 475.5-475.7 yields 0.489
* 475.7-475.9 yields 0.412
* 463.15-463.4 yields 0.490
